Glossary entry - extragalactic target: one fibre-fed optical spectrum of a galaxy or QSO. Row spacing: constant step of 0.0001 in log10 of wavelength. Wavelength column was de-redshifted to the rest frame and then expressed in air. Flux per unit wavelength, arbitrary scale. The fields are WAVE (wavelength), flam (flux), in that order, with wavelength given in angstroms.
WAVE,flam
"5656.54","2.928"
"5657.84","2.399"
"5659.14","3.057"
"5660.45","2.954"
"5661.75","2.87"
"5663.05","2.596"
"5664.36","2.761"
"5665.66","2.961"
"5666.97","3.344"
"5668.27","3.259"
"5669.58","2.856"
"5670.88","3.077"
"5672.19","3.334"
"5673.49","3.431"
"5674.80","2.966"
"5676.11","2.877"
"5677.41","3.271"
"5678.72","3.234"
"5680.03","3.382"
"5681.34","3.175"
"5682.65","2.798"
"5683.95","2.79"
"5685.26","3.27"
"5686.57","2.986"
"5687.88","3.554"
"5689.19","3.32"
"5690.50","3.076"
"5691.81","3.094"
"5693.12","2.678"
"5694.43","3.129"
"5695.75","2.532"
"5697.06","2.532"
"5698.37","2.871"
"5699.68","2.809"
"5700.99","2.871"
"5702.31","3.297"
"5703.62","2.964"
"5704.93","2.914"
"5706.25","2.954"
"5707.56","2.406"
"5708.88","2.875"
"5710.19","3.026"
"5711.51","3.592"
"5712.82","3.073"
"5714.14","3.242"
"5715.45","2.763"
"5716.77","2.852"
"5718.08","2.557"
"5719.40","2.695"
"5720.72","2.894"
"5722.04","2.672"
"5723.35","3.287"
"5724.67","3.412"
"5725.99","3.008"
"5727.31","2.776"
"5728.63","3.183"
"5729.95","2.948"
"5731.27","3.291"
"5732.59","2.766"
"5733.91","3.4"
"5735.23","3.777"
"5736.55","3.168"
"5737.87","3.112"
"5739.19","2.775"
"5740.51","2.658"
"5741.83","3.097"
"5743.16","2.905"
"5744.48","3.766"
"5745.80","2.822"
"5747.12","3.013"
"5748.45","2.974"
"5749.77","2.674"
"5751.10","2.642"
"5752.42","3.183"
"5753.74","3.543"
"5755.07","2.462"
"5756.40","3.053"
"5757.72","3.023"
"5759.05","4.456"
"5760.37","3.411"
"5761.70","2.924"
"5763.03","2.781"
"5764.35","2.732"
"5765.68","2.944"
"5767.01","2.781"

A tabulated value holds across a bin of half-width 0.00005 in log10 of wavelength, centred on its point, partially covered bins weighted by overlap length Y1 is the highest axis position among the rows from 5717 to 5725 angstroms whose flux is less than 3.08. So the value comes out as 5722.04 angstroms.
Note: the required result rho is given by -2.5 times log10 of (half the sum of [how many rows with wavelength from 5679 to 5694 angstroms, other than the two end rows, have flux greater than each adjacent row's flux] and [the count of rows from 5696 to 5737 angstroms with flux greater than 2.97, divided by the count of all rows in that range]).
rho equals -0.6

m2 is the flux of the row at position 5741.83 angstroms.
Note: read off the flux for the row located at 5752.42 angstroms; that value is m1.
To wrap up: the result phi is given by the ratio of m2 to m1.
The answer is 0.97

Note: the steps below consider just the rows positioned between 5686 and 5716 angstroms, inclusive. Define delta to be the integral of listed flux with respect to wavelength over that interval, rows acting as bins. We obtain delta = 89.4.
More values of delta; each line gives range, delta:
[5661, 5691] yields 92.9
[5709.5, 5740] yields 93.1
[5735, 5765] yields 92.3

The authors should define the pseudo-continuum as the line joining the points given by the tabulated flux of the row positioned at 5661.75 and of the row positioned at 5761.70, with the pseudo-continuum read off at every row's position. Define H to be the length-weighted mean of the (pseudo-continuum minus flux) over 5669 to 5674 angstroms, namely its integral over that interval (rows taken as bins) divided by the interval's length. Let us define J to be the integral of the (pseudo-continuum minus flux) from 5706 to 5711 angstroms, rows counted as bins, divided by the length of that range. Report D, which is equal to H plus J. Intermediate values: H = -0.30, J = 0.07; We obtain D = -0.2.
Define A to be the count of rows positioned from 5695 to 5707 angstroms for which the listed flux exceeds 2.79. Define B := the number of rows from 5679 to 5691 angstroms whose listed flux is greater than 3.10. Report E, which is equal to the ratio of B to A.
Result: 0.71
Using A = 7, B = 5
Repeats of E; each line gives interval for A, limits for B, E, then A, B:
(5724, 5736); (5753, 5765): 0.43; 7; 3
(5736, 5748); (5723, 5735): 0.71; 7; 5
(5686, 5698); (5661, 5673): 0.50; 6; 3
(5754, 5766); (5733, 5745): 0.83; 6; 5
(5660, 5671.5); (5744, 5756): 0.43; 7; 3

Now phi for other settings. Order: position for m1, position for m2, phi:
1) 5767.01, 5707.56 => 0.87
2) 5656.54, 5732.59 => 0.94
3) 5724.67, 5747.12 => 0.88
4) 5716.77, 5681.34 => 1.11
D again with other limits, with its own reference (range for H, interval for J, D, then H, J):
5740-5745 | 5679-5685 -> -0.4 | -0.19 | -0.18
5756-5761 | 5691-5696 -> -0.6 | -0.59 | 0.00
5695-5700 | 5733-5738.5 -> -0.2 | 0.20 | -0.43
